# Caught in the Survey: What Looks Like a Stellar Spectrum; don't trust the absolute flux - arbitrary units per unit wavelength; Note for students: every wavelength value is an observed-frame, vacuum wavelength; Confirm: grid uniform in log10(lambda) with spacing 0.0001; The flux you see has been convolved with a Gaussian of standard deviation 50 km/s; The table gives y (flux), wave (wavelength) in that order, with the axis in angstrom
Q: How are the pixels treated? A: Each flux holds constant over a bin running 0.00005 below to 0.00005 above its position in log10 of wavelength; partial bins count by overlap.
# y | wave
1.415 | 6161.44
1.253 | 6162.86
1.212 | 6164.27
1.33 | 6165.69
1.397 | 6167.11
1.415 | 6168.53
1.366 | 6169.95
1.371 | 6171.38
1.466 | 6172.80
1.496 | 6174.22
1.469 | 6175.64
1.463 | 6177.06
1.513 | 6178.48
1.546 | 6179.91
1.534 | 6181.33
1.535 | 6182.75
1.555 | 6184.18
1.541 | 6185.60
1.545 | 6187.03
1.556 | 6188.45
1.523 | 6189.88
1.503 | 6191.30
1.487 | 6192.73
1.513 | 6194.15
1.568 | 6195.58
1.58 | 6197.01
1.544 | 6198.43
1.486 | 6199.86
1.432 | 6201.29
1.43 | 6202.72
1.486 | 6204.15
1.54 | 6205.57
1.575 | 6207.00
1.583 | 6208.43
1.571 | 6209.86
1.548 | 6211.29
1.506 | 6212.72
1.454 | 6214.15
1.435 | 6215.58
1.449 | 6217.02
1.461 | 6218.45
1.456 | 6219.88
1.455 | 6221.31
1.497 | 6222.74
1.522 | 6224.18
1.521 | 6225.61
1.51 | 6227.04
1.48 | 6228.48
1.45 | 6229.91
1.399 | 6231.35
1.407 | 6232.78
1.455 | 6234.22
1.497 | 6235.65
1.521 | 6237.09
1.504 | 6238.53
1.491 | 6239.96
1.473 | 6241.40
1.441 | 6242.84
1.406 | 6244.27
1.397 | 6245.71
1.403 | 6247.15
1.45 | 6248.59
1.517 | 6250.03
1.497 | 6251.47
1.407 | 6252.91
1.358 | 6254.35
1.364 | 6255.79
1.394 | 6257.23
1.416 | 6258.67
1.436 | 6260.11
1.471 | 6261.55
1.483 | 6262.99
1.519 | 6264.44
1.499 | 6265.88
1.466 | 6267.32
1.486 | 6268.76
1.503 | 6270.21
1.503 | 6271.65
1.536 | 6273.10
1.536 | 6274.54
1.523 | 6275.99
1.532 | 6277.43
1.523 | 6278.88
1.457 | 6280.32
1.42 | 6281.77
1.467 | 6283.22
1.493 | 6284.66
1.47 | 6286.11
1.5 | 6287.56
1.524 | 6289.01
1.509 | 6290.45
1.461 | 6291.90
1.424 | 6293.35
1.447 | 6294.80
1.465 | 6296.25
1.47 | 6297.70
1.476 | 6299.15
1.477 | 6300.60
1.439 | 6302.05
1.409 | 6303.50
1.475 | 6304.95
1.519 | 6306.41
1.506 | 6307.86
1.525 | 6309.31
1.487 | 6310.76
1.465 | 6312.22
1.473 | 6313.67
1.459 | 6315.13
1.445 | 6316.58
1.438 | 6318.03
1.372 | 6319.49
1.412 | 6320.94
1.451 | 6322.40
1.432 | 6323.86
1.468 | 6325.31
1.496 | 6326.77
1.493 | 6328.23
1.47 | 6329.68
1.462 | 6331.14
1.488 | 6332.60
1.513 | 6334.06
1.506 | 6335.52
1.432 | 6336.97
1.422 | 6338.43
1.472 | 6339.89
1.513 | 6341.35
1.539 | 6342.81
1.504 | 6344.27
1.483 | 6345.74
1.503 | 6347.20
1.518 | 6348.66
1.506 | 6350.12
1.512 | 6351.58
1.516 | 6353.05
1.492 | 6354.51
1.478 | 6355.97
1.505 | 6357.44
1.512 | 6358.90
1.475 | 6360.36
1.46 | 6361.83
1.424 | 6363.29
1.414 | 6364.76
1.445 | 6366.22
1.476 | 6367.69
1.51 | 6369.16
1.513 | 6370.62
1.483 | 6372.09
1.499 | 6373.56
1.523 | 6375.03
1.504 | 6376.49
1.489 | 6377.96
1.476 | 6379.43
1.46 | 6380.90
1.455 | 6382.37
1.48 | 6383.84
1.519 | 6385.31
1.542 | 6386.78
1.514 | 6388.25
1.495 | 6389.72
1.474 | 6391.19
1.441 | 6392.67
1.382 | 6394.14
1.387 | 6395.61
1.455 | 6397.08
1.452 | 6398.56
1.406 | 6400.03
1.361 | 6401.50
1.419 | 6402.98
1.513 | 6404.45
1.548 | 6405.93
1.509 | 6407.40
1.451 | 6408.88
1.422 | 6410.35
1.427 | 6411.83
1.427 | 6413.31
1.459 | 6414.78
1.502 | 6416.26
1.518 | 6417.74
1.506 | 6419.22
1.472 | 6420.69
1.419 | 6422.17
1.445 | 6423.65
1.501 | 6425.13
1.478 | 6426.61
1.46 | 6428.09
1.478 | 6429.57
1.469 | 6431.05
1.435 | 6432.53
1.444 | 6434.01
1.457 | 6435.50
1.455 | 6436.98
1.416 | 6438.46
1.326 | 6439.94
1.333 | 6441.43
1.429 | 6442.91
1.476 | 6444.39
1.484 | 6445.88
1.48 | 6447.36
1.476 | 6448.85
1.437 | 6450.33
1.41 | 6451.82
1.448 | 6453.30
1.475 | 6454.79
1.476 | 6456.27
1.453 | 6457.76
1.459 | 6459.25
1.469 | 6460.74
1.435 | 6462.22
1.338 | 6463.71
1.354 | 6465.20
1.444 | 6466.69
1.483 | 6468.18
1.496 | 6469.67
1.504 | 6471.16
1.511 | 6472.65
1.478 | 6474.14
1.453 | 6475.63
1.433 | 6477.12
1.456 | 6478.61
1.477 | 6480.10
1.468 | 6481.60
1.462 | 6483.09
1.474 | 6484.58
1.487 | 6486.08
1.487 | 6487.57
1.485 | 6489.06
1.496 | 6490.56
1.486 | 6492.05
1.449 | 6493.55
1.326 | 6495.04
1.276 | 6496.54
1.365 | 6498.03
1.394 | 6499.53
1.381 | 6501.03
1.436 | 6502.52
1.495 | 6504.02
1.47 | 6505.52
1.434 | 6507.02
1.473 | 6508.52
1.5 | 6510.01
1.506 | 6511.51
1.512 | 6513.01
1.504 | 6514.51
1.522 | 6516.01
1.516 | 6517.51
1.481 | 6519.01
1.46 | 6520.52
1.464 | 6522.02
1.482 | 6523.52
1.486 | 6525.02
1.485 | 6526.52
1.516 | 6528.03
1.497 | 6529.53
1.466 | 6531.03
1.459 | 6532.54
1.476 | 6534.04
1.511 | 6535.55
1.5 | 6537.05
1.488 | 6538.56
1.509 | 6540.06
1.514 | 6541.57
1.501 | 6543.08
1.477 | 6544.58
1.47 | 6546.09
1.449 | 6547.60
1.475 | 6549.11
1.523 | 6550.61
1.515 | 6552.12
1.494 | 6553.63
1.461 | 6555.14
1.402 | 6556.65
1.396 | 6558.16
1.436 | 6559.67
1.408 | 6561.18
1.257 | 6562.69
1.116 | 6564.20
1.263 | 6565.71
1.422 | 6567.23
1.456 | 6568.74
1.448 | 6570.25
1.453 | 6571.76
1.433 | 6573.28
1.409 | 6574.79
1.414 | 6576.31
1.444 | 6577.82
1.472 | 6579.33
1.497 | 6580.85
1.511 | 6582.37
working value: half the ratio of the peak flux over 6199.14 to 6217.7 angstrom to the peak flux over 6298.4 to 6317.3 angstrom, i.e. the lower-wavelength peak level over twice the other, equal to 0.519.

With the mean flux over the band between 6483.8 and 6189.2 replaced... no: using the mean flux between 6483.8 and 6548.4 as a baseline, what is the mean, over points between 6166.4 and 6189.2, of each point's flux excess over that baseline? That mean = 0.017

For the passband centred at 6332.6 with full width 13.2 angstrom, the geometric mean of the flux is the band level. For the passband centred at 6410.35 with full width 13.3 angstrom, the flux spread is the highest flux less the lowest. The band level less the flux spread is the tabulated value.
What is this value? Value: 1.35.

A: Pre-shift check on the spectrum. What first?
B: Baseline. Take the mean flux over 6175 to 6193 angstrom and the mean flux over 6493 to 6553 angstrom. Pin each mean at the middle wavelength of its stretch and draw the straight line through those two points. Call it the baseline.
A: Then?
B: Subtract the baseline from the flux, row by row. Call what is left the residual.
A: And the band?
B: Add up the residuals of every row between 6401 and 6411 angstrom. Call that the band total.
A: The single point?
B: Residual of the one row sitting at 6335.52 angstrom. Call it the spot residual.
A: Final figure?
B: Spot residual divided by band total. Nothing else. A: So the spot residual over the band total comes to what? -0.04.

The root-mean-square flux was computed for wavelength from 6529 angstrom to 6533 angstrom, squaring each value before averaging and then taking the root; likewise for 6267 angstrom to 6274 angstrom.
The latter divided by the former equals 1.02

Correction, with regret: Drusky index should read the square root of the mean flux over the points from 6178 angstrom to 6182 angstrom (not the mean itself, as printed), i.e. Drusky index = 1.24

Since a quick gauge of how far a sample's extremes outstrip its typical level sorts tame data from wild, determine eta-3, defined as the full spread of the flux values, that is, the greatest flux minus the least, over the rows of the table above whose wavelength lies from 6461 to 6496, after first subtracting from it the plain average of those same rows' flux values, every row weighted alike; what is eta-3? -1.27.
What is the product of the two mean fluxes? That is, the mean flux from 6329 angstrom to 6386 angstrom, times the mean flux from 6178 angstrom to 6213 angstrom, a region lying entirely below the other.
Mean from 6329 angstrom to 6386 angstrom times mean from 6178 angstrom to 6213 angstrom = 2.27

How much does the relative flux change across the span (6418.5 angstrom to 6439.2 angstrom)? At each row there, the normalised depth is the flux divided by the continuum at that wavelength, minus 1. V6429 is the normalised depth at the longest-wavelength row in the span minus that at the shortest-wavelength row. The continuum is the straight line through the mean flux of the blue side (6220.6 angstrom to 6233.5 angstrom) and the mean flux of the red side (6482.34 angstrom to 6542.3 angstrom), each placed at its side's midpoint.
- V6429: -0.061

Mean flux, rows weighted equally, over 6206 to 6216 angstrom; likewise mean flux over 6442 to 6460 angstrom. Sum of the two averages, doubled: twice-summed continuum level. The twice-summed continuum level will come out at 5.97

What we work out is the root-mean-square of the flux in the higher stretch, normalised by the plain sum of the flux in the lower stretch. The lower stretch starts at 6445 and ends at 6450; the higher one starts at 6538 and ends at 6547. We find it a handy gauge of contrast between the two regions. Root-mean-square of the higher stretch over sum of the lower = 0.34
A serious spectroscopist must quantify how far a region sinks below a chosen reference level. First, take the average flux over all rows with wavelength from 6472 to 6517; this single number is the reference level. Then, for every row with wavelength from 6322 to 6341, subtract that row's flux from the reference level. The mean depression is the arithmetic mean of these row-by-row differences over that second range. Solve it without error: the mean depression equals -0.01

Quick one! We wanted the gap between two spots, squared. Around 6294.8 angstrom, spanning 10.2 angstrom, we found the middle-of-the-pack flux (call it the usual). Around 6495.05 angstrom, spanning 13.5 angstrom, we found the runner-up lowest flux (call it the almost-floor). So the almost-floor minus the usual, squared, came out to 0.019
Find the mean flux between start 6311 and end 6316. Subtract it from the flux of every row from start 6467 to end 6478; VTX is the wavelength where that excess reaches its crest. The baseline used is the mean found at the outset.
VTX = 6472.65 angstrom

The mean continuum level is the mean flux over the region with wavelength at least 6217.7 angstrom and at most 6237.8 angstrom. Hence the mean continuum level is 1.47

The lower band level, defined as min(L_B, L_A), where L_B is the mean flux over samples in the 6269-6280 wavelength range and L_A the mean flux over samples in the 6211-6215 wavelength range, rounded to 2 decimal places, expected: 1.50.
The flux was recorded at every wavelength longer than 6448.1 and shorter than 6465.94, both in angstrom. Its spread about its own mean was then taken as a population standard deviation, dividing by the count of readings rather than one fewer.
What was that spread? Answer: 0.045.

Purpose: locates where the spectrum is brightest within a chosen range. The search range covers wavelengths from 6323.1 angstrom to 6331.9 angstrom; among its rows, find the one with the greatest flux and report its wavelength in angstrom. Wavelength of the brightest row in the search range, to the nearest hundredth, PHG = 6326.77 angstrom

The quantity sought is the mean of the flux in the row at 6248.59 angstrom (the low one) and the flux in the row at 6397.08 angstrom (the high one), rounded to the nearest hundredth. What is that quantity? 1.45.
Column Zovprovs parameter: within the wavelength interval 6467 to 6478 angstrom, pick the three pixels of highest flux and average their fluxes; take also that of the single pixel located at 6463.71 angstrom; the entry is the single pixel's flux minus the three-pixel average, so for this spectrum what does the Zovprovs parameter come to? -0.17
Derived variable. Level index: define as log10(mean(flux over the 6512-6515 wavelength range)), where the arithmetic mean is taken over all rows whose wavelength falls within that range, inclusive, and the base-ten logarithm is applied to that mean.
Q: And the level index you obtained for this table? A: 0.178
